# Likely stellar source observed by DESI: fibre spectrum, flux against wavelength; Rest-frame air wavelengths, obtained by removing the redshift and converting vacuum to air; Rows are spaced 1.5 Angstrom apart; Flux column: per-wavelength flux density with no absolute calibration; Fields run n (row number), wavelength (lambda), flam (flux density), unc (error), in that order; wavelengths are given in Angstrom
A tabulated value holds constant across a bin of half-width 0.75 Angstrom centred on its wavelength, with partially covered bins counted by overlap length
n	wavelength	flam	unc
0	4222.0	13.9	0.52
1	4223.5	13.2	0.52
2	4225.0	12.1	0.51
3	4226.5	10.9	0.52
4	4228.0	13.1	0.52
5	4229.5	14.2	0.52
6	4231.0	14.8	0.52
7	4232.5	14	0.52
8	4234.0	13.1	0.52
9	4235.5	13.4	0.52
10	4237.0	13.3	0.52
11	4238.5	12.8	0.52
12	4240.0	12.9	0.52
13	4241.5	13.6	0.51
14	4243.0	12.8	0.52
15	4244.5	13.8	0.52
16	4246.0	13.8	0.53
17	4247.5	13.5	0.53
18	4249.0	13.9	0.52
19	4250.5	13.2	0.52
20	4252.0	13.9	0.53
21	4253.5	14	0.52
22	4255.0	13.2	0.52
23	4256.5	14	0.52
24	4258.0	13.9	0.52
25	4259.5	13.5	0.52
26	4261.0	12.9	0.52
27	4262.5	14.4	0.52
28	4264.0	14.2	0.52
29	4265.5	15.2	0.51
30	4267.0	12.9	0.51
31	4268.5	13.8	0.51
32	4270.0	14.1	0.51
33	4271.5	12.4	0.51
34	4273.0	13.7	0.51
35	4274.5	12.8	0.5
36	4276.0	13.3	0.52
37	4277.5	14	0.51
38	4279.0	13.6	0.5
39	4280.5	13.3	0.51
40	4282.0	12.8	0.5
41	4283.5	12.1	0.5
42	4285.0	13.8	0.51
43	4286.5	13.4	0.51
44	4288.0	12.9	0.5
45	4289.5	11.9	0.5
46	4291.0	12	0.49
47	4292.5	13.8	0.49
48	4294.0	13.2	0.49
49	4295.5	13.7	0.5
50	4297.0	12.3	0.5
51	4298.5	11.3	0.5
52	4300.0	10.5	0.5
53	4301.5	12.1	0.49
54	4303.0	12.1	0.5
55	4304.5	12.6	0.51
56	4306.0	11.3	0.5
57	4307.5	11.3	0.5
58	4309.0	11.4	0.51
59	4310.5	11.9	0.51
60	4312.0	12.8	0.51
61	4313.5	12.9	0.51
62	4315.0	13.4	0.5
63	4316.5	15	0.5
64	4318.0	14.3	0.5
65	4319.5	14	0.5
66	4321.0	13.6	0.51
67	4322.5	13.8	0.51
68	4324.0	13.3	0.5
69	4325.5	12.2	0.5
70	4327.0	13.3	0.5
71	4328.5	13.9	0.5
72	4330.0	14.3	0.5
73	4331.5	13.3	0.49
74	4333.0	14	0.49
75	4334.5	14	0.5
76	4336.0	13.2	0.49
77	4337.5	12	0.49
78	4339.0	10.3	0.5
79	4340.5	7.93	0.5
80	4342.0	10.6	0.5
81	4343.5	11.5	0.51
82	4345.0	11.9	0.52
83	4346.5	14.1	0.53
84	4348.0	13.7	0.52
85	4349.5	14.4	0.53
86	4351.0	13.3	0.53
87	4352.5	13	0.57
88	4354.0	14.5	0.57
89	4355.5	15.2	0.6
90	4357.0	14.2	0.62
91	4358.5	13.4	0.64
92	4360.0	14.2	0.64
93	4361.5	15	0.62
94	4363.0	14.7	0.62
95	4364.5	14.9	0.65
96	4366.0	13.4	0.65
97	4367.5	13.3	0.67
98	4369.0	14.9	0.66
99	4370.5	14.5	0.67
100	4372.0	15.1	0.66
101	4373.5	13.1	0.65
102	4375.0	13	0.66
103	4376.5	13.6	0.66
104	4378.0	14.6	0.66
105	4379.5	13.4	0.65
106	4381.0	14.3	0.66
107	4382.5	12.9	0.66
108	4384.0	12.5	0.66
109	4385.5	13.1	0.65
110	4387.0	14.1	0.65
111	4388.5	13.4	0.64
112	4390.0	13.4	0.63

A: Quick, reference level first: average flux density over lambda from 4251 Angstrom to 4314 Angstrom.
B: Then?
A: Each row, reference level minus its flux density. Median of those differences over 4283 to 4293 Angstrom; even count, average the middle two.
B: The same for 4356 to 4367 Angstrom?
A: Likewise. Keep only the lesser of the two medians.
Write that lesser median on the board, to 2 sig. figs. -1.2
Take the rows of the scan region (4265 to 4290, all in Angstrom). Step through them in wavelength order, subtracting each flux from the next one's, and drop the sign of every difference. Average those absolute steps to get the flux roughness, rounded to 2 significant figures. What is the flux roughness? 0.88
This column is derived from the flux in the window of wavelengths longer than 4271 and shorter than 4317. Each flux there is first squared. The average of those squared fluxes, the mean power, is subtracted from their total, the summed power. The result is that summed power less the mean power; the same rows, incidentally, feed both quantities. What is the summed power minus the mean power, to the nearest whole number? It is 4865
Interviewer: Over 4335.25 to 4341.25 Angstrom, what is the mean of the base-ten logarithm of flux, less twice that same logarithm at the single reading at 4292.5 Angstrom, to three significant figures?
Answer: -1.25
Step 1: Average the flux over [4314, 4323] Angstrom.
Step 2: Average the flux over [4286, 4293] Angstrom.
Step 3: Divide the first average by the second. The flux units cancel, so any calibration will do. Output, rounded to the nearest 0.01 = 1.10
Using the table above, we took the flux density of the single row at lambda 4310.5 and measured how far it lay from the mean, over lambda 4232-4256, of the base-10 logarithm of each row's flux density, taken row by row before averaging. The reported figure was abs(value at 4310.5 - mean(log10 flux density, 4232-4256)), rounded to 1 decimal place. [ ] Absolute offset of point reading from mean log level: 10.8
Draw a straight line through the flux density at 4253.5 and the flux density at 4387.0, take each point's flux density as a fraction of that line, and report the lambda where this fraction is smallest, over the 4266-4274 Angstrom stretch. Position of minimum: 4271.5 Angstrom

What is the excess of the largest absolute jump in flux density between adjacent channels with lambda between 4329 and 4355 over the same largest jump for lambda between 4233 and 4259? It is 1.7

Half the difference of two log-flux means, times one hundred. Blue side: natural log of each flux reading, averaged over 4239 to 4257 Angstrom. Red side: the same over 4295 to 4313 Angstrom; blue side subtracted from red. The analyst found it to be -6.4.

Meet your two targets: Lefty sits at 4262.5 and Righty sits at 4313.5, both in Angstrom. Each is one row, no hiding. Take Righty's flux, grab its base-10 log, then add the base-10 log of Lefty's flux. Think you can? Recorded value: 2.27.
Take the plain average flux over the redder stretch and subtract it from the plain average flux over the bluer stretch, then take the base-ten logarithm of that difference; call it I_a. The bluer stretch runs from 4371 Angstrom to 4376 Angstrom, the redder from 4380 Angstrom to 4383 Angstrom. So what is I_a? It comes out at -0.9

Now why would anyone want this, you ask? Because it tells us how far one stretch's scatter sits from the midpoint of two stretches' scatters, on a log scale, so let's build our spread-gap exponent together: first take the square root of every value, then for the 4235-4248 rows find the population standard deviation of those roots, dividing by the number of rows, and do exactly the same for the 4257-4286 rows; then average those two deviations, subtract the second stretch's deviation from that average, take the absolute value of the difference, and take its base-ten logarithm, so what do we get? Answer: -1.6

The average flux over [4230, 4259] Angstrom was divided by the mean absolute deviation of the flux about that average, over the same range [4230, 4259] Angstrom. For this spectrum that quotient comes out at 33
